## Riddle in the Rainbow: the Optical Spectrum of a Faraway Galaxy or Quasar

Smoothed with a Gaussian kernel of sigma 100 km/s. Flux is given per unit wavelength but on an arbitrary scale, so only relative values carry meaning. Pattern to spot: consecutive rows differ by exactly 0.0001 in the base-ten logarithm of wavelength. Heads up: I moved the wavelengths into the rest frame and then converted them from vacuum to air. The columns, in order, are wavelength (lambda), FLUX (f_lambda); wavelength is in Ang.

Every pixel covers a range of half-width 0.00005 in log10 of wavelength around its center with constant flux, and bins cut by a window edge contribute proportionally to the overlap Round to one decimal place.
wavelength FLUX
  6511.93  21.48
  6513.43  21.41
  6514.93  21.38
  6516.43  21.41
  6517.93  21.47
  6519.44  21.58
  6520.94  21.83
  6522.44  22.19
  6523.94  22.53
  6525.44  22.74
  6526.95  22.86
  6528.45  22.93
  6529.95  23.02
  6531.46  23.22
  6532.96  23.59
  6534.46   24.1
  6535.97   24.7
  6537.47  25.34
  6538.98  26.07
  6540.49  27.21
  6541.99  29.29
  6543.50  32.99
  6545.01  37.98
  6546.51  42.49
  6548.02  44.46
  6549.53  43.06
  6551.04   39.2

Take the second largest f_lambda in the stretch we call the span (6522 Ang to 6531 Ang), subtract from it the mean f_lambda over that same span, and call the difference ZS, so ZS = 0.2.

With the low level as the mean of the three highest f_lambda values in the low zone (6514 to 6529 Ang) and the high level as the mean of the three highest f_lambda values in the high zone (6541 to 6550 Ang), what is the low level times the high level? 990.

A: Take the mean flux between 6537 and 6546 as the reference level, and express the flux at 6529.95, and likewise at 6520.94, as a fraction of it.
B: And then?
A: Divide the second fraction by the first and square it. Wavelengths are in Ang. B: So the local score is 0.90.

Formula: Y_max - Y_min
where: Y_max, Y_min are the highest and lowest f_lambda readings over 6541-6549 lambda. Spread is 15.2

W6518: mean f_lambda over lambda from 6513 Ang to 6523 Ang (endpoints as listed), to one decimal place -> 21.6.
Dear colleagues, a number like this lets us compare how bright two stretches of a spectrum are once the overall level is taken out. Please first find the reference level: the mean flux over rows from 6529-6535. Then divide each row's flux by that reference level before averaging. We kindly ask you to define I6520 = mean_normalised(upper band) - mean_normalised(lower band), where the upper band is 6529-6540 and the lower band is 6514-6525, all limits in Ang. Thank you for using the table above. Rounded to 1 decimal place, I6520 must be 0.1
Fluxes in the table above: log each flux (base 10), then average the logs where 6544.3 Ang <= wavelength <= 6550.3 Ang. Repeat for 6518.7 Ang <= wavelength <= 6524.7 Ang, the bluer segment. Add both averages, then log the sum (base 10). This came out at 0.472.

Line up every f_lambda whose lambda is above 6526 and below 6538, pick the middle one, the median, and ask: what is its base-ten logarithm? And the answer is 1.37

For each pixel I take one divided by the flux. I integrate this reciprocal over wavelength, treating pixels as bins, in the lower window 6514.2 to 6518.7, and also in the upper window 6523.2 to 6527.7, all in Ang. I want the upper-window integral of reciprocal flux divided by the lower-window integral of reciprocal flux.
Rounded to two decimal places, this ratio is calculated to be 0.94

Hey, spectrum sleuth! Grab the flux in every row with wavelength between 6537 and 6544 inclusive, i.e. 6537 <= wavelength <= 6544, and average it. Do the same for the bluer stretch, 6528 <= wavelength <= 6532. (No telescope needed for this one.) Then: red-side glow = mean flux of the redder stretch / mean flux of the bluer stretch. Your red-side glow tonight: 1.22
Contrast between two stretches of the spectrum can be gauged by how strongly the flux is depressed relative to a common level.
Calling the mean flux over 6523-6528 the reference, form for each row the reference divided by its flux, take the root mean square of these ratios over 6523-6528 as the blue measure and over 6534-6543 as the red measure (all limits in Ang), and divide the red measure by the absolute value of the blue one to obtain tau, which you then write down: 0.87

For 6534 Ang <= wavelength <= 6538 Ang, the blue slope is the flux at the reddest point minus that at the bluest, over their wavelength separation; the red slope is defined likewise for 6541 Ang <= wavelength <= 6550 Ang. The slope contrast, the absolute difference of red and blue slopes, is 1.4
